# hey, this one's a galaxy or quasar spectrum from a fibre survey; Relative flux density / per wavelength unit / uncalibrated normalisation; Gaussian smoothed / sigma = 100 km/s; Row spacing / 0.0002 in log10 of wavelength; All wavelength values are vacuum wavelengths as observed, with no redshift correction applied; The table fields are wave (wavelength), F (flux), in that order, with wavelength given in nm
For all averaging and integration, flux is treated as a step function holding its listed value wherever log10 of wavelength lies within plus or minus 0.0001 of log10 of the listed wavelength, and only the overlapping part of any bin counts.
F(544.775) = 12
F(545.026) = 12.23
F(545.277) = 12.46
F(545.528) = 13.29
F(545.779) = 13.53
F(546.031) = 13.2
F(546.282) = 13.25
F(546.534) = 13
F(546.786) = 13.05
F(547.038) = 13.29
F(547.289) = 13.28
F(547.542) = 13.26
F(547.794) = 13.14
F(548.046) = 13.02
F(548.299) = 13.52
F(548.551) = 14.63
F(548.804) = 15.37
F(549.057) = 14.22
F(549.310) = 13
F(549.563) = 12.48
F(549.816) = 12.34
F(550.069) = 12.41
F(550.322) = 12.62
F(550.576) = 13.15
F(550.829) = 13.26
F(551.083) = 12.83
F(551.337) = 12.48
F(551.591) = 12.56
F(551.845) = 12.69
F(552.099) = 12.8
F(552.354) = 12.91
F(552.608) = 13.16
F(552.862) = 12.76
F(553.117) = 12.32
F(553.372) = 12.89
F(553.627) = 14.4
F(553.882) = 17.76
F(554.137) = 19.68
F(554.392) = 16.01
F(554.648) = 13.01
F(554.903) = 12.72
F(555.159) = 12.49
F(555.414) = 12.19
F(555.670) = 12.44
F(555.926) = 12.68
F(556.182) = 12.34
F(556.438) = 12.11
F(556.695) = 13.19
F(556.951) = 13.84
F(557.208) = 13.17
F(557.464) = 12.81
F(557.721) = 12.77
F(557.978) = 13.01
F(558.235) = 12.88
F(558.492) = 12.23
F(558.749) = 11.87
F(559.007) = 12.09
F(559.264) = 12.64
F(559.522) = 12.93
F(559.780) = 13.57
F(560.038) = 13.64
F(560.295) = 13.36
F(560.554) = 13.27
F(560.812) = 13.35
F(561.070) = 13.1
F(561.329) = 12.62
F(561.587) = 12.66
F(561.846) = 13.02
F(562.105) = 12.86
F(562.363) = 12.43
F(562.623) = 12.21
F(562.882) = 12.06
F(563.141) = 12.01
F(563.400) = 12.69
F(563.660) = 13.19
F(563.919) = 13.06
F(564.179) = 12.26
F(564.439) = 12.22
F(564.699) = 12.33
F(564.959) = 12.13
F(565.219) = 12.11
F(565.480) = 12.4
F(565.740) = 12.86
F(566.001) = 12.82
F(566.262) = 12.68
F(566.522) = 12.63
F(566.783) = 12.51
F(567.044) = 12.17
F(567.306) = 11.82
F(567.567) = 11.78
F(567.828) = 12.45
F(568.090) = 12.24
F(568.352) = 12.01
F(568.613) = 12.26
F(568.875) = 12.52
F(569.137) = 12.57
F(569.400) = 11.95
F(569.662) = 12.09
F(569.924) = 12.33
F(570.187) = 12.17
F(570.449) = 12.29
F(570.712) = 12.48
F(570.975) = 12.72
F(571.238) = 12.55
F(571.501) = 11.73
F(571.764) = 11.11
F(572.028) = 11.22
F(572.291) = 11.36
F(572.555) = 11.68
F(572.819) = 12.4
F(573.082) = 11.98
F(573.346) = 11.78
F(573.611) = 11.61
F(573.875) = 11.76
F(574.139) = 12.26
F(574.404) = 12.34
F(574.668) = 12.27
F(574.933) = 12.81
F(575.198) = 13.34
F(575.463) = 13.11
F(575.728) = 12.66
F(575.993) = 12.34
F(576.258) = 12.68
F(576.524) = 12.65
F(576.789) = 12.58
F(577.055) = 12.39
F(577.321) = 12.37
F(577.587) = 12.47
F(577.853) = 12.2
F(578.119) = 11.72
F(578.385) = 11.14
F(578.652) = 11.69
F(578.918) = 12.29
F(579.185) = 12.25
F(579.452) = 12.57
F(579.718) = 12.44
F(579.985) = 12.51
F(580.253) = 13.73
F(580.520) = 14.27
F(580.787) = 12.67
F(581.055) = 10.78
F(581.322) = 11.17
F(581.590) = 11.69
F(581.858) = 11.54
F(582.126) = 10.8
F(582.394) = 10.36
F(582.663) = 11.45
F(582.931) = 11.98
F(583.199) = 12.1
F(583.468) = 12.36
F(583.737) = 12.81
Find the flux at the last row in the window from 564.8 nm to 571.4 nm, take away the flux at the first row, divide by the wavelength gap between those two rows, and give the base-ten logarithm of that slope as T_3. -1.2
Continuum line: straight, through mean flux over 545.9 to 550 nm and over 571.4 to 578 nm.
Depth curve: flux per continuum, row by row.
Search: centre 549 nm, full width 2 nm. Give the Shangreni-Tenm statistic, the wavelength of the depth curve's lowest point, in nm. 549.816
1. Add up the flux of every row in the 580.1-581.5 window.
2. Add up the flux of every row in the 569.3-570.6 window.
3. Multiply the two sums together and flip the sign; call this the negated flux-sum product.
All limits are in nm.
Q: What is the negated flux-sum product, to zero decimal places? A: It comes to -3809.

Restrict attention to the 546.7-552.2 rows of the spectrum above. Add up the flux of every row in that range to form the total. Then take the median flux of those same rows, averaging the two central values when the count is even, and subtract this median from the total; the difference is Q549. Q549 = 276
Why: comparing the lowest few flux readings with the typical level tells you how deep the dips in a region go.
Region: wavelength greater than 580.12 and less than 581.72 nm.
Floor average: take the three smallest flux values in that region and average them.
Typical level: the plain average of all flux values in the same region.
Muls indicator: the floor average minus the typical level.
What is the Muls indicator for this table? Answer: -1.2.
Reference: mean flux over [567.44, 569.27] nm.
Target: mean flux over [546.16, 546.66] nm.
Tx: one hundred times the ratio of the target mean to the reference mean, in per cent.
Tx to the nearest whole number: 107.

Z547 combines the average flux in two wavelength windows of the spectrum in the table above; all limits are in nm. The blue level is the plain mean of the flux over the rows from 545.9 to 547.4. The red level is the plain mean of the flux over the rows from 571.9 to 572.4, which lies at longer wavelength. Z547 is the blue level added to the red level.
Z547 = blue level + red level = 24.5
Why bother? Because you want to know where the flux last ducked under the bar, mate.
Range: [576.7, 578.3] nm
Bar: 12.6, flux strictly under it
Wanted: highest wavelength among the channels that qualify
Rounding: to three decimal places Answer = 578.119 nm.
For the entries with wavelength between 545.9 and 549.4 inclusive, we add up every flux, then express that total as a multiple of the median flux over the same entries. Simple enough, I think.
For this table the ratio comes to 14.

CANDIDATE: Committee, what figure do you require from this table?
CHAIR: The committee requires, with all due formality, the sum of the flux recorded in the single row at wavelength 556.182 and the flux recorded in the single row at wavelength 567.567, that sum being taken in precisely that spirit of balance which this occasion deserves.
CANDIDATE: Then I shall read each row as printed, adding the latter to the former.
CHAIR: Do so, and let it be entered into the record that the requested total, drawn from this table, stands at 24.1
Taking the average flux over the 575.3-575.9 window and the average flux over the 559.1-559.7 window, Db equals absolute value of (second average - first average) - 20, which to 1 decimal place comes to -19.9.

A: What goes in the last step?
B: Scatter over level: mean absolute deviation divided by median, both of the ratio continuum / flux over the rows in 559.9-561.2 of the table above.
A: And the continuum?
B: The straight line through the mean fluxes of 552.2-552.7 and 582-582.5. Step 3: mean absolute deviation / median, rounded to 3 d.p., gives 0.008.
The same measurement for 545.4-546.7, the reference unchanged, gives 0.008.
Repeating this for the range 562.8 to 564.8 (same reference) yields 0.029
